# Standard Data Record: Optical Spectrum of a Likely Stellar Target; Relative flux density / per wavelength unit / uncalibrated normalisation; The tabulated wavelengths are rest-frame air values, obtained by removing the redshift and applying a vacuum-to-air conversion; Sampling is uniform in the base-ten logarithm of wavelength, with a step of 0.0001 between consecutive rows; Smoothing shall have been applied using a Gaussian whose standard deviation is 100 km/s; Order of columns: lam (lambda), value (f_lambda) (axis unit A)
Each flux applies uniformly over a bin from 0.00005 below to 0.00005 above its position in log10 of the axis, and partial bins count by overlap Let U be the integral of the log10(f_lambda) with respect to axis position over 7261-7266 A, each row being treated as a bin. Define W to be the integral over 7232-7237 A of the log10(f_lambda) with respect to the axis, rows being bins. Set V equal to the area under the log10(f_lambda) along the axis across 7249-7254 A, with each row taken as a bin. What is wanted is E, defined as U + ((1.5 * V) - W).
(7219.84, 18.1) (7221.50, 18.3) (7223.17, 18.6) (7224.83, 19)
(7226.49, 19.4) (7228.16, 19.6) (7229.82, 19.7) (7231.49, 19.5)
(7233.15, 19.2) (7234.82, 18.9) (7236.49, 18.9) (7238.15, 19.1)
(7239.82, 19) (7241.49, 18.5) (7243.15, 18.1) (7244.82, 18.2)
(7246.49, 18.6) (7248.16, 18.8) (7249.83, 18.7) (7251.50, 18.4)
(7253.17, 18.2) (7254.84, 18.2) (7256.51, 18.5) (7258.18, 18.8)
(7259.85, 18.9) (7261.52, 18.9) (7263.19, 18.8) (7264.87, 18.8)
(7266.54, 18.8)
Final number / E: 9.47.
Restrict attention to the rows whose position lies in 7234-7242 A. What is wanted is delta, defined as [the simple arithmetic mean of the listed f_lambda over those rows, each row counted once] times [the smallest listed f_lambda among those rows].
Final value 349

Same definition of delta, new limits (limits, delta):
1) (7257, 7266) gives 354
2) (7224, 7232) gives 369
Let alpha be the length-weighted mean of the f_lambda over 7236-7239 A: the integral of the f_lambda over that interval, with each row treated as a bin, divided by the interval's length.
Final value 19.03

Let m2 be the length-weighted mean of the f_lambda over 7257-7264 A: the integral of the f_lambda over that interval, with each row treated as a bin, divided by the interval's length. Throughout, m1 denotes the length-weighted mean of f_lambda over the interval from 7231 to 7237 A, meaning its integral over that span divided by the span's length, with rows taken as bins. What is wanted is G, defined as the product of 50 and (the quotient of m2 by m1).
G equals 49.3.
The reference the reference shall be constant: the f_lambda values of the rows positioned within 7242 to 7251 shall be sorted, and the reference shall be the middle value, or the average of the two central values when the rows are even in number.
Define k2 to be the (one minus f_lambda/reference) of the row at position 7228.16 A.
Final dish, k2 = -0.054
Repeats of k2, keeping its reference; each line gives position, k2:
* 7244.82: 0.022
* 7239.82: -0.022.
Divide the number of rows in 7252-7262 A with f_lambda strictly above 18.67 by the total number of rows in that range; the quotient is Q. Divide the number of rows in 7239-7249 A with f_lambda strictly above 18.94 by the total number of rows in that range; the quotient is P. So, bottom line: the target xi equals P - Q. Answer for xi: -0.3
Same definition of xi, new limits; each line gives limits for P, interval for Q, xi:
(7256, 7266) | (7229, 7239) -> -1.0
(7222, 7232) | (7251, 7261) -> 0.5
